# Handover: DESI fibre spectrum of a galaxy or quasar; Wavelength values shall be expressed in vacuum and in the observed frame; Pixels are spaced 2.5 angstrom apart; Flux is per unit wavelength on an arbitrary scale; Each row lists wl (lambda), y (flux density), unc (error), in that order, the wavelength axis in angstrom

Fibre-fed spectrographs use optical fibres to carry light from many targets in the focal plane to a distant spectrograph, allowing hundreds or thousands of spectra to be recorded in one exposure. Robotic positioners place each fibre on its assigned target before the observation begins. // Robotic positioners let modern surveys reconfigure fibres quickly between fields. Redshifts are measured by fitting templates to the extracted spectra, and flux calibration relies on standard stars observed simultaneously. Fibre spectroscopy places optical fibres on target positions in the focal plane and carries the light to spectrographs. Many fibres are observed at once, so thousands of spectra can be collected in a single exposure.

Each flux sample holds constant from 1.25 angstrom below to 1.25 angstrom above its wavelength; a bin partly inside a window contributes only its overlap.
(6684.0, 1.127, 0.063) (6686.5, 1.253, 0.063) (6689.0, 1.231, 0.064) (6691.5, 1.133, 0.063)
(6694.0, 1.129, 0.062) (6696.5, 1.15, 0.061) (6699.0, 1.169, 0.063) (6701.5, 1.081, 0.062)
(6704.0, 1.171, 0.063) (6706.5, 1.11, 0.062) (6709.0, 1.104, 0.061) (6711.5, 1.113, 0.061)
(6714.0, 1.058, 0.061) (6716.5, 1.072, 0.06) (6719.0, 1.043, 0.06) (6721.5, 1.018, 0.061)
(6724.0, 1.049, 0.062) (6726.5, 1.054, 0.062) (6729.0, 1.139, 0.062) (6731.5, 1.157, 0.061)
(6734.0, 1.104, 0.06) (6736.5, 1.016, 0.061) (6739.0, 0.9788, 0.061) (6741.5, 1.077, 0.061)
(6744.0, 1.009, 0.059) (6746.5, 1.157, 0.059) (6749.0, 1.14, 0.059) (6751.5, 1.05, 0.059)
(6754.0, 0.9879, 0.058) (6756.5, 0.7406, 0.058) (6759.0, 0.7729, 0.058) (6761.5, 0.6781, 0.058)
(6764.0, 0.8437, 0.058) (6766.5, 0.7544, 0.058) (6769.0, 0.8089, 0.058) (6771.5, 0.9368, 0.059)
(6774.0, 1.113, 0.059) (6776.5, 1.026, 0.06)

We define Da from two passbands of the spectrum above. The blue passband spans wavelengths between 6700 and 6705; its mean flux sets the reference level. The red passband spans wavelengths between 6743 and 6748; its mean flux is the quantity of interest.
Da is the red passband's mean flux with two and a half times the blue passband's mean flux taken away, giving -1.73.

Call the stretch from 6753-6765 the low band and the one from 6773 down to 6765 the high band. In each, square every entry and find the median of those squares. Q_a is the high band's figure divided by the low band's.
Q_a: 1.1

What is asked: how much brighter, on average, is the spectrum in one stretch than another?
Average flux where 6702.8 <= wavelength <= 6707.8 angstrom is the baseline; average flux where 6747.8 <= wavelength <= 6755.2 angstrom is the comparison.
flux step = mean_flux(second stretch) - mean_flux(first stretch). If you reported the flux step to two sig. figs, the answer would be -0.081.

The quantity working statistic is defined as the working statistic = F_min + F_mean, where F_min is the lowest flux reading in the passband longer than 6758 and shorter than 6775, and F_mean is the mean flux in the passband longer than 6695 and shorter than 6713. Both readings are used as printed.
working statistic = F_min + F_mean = 1.8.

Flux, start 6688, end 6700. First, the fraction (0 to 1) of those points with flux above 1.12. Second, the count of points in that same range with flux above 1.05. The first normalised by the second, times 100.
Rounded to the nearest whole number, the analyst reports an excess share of 20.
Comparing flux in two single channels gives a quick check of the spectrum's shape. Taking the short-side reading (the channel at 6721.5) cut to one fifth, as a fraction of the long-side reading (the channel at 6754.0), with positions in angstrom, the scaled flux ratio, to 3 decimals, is 0.206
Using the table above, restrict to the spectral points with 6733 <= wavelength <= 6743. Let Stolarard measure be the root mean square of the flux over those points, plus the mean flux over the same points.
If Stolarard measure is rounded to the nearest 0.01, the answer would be 2.09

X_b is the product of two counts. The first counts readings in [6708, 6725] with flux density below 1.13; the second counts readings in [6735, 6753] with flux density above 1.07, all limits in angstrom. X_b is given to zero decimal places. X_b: 21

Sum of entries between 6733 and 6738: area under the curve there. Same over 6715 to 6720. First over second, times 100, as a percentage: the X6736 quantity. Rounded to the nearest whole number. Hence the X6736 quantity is 100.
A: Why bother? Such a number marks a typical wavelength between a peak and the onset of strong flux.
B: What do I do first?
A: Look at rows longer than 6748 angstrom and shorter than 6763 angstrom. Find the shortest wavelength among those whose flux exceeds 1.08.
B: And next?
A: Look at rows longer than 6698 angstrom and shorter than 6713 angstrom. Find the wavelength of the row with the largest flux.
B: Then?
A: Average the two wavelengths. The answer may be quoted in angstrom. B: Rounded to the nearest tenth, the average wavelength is 6726.5 angstrom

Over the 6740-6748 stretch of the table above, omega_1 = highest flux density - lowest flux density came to 0.15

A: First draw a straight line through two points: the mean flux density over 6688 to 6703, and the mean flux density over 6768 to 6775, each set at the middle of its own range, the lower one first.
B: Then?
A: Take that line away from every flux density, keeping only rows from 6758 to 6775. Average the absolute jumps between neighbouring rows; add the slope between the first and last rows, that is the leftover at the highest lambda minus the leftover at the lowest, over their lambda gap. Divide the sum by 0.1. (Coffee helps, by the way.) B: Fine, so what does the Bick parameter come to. 1.45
